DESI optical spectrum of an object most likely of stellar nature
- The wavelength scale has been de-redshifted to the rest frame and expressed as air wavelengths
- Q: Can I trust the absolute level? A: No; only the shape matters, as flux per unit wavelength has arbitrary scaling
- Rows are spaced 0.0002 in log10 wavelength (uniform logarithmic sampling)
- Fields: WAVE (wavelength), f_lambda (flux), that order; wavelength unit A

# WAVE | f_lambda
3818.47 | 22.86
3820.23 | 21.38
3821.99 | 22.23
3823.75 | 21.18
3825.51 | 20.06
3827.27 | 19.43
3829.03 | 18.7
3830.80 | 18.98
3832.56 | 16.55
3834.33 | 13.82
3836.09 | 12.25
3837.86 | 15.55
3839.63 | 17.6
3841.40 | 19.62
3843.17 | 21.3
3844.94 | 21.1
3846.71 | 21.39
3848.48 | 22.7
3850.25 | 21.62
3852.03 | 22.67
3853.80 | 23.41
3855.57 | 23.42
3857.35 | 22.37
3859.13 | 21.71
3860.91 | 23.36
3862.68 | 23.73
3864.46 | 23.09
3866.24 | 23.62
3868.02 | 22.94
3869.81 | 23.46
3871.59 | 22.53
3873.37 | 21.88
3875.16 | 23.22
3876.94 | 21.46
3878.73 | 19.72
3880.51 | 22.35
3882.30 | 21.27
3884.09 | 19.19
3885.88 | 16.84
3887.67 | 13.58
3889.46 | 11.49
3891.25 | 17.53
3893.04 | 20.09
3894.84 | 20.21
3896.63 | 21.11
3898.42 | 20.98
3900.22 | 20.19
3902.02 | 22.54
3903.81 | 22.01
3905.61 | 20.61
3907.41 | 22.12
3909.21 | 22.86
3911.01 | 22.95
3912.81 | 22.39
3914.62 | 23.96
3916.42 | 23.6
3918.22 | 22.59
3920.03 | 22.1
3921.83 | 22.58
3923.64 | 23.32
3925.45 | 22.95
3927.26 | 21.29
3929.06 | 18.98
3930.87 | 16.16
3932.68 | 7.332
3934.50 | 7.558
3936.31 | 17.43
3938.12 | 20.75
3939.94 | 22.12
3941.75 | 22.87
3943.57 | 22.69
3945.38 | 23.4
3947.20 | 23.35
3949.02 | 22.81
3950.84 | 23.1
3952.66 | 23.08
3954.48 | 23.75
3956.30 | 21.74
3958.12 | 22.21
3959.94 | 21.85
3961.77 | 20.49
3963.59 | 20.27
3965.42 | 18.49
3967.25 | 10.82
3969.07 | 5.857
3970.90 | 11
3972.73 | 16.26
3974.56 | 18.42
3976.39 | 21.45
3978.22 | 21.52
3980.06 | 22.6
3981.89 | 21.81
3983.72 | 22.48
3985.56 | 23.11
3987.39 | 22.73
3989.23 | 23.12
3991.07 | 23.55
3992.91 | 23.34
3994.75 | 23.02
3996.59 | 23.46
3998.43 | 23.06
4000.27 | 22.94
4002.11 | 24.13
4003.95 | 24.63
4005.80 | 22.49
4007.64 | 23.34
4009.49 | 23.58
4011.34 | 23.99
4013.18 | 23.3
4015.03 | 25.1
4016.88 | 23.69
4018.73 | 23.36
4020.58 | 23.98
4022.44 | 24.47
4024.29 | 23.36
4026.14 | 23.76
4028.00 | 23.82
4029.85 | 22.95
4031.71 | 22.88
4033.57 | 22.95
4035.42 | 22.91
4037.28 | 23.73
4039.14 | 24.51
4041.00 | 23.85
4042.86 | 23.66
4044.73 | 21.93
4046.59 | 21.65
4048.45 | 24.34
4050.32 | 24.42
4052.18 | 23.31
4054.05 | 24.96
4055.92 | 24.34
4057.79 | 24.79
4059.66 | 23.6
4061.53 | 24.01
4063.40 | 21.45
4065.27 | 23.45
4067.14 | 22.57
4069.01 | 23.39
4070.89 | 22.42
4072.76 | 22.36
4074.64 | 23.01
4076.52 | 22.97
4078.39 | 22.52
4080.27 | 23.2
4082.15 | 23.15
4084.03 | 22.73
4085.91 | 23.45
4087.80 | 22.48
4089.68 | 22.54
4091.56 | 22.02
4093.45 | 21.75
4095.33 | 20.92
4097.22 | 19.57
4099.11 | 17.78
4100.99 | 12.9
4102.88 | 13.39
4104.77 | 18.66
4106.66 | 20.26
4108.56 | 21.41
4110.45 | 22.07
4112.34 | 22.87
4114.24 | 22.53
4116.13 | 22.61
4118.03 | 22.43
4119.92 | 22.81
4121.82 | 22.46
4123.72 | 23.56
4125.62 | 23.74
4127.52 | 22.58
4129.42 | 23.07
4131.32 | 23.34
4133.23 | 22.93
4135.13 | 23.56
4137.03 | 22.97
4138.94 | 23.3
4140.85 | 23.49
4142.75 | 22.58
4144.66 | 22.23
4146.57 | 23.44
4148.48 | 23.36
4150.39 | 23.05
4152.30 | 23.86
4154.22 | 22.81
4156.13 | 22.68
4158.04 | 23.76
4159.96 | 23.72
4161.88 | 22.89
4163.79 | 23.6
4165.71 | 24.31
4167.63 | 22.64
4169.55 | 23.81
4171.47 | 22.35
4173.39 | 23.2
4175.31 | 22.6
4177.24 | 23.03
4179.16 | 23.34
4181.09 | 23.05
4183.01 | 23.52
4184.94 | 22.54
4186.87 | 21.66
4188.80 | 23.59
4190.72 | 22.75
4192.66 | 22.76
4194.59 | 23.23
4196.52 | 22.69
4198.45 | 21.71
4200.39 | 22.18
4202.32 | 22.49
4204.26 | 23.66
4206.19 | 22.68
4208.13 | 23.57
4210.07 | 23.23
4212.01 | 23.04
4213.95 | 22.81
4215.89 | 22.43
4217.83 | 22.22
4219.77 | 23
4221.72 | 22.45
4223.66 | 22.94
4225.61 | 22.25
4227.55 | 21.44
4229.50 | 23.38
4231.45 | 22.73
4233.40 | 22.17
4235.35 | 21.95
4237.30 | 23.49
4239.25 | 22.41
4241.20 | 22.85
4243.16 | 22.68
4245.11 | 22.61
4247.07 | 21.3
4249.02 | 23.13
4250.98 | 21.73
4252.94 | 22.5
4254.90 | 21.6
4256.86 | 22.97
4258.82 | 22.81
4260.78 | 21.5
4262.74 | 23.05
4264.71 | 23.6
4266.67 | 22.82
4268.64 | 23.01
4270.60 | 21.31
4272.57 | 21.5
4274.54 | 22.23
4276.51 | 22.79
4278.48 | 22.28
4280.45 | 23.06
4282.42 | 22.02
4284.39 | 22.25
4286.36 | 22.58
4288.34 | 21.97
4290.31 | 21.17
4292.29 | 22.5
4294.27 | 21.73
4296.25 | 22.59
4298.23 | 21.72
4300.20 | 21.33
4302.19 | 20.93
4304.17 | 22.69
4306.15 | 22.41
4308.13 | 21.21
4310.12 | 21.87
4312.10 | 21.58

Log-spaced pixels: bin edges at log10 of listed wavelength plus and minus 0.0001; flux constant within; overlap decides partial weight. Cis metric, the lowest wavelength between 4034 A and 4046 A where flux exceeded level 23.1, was 4037.28 A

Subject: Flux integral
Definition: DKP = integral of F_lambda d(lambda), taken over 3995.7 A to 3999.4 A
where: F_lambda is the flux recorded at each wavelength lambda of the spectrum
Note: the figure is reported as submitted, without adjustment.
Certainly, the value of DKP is 86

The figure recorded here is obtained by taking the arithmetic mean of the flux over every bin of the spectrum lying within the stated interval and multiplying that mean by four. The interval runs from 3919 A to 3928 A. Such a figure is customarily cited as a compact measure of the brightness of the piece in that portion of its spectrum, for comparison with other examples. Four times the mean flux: 89.8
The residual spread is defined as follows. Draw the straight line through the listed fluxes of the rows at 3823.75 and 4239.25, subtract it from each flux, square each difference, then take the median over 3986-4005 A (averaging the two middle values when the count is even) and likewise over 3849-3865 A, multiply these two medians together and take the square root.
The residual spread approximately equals 2.8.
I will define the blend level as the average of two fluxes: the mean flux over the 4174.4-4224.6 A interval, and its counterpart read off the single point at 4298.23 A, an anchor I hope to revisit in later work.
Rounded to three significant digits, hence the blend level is 22.3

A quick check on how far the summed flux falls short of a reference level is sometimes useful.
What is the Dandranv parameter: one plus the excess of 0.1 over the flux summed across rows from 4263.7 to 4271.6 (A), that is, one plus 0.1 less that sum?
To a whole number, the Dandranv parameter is -90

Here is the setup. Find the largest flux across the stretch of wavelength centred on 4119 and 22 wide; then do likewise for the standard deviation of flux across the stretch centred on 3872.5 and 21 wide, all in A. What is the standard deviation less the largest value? -22.6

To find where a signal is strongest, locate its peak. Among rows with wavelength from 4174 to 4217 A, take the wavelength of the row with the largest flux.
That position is 4204.26 A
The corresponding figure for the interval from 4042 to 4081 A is 4054.05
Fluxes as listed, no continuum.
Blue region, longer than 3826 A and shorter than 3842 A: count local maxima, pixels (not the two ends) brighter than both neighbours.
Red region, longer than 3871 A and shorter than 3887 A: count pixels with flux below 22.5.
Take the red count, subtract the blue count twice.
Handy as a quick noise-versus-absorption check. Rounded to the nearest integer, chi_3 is 5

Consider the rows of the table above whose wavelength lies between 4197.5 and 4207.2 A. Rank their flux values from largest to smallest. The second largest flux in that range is 22.68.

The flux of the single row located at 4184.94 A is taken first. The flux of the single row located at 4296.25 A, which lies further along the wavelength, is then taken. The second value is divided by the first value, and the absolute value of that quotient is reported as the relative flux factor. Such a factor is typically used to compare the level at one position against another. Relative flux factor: 1.00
